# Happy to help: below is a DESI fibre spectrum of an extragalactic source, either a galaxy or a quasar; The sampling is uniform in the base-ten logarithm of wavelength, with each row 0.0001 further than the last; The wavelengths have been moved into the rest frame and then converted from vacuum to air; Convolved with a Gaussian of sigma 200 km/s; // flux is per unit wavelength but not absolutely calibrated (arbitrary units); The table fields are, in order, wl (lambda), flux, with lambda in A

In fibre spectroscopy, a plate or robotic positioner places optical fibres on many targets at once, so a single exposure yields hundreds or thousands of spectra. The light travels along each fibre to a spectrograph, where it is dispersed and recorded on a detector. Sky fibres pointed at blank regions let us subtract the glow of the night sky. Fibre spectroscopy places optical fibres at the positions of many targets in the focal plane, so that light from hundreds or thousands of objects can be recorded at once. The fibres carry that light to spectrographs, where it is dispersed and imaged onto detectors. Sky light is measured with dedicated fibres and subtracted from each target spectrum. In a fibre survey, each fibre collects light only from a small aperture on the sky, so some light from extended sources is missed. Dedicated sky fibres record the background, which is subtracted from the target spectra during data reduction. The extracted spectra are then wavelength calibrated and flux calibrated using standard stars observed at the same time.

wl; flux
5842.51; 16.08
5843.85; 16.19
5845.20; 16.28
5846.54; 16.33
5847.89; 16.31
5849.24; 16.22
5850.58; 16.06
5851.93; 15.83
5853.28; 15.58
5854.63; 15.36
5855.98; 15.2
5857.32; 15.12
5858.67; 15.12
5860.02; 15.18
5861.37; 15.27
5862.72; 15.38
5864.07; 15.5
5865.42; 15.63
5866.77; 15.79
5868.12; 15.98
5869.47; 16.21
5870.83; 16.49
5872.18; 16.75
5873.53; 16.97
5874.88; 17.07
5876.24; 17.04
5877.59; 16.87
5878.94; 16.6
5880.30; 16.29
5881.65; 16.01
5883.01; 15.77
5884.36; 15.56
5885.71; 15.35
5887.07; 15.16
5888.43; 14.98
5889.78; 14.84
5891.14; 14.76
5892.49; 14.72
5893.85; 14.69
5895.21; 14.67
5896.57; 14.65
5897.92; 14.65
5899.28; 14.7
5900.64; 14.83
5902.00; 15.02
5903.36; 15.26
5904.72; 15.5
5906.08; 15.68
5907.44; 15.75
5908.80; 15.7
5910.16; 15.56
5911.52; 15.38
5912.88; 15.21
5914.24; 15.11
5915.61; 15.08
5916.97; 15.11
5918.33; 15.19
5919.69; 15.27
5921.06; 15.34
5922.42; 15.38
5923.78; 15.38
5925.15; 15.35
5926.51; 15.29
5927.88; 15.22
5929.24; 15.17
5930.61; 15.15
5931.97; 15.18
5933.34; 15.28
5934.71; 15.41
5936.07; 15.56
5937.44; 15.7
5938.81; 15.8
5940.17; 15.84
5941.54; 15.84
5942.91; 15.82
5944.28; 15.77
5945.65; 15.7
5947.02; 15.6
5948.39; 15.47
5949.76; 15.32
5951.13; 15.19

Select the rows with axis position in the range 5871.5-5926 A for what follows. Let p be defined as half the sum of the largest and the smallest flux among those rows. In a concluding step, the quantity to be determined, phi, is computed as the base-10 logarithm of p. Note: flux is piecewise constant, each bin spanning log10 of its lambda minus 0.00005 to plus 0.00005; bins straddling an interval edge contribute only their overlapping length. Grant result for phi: 1.20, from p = 15.9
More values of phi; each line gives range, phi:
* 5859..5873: 1.20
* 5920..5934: 1.18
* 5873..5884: 1.22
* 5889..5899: 1.17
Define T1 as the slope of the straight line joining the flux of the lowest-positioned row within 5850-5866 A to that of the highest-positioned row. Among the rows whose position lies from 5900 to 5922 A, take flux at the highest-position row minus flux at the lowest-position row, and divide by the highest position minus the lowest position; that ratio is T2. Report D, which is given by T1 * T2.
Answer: -0.0007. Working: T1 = -0.029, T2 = 0.02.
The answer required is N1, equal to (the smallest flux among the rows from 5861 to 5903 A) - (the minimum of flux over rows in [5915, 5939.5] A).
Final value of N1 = -0.43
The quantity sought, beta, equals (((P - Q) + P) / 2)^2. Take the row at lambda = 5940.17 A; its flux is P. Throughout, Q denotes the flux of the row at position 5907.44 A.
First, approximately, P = 15.84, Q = 15.75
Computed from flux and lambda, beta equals 63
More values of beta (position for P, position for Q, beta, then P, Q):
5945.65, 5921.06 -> 64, 15.7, 15.34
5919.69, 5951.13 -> 59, 15.27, 15.19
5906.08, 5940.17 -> 60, 15.68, 15.84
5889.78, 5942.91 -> 48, 14.84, 15.82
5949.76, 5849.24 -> 52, 15.32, 16.22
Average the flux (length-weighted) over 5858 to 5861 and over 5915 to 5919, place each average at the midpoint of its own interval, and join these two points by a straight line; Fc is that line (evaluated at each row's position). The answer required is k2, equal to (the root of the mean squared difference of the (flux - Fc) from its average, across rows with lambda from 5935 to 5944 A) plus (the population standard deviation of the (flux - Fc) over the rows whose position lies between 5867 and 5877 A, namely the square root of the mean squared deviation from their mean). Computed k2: 0.5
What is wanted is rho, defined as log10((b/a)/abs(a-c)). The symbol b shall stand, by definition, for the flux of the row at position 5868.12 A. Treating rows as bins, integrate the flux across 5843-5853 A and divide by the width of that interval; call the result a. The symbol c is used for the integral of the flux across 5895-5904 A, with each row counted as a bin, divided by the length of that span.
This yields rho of -0.1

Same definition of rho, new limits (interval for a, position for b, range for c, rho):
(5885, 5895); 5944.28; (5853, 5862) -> 0.5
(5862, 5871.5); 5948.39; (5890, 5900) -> -0.1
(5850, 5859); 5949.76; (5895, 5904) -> 0.2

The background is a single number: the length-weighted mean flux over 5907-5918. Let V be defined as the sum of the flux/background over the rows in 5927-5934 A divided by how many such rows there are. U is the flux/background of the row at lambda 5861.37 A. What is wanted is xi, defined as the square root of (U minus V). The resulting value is 0.07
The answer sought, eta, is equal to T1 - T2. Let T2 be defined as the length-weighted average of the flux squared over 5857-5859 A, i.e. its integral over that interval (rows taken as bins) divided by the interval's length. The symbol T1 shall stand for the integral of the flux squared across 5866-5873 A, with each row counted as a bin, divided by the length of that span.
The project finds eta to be 36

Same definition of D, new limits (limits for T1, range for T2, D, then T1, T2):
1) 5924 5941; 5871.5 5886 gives -0.0034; 0.033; -0.10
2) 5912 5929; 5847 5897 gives 0.0000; 0.001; -0.03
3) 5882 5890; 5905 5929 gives 0.0029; -0.137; -0.02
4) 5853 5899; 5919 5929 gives 0.0001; -0.021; -0.01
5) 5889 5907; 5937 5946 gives 0.0000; 0.052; 0.00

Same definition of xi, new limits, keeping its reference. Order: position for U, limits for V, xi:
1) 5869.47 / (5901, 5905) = 0.25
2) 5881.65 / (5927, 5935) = 0.22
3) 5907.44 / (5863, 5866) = 0.11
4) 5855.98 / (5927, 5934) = 0.00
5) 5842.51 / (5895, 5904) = 0.29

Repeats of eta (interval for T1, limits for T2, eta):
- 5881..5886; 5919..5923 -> 12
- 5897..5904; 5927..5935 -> -10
